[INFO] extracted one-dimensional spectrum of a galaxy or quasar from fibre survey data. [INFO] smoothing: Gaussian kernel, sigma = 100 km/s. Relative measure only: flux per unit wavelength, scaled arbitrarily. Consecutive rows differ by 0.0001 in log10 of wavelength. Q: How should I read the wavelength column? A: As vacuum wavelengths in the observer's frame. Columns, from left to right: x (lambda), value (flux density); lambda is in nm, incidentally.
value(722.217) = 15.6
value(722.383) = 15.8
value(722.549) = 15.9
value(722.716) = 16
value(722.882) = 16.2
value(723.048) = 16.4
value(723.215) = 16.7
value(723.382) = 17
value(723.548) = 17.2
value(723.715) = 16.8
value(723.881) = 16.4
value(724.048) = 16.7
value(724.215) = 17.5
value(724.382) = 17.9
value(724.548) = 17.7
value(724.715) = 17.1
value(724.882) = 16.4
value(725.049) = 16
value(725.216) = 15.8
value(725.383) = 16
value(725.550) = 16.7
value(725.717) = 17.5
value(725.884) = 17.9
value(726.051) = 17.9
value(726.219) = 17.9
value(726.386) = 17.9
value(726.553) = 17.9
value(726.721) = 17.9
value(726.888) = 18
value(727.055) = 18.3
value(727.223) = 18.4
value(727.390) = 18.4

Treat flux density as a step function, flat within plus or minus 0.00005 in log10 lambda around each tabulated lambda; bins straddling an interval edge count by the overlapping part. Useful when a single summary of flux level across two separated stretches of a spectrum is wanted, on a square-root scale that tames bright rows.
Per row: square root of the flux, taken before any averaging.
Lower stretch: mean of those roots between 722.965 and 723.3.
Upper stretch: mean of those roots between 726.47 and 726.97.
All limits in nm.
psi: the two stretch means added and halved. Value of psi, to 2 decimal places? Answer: 4.15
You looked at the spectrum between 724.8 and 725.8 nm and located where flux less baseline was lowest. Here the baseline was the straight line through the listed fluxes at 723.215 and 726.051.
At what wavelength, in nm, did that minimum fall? 725.216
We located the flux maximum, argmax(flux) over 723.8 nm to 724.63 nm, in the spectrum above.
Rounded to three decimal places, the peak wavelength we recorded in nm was 724.382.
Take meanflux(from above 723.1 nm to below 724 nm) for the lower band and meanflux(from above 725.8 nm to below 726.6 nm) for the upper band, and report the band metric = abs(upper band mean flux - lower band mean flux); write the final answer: 1.1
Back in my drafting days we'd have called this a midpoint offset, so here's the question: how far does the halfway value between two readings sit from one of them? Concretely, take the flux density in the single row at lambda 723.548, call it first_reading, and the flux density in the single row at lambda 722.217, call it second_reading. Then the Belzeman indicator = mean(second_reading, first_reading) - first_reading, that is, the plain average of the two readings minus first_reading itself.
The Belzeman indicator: -0.8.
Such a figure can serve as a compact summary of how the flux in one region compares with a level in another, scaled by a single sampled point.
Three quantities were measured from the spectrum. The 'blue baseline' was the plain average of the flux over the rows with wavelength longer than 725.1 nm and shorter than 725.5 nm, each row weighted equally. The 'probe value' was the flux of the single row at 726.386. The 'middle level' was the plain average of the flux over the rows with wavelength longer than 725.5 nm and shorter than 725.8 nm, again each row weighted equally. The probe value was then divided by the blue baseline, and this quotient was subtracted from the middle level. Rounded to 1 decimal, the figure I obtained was 16.0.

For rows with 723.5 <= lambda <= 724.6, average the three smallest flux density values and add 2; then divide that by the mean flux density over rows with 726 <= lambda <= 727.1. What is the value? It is 1.04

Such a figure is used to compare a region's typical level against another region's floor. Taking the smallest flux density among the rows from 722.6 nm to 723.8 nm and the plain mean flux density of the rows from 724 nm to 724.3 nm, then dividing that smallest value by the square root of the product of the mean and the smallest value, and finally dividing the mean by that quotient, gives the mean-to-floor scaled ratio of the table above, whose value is 17.7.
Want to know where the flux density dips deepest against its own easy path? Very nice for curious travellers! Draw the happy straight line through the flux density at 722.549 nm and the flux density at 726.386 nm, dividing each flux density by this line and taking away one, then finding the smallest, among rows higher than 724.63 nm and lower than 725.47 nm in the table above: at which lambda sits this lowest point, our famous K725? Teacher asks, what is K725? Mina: 725.216 nm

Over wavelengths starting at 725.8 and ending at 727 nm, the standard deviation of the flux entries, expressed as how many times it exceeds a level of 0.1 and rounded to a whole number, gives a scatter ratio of 0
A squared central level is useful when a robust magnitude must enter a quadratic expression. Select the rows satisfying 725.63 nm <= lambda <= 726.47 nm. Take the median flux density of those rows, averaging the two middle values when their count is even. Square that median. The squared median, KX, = 320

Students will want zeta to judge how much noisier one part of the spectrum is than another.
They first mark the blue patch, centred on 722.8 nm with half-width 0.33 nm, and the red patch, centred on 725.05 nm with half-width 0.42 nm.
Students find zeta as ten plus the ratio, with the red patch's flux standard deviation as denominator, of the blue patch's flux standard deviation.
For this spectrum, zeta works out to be 10.4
